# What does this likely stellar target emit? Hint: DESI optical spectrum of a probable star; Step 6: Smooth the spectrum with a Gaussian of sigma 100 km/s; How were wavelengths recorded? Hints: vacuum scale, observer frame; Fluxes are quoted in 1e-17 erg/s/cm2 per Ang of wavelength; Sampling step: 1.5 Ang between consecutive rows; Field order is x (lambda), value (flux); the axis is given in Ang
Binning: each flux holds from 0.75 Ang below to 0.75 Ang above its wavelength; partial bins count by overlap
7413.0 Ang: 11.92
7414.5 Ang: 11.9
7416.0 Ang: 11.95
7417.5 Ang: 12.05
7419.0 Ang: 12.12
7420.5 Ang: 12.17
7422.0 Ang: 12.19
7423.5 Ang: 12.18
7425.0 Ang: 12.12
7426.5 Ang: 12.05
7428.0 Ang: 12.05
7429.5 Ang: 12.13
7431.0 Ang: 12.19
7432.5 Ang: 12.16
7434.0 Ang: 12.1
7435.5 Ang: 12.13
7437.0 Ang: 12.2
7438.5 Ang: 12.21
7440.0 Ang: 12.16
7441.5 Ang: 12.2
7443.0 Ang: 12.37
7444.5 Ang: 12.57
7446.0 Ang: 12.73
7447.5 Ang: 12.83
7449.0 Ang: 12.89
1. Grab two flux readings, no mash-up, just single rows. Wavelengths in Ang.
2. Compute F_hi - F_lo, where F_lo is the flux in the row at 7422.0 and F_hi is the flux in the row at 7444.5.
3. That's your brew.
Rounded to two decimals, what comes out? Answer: 0.38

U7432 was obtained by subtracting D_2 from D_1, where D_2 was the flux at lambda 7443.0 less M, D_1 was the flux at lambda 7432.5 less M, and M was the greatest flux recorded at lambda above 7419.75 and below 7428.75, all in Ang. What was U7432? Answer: -0.210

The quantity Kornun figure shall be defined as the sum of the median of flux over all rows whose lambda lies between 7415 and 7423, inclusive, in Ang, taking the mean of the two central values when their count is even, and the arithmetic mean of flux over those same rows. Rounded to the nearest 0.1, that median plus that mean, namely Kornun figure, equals 24.2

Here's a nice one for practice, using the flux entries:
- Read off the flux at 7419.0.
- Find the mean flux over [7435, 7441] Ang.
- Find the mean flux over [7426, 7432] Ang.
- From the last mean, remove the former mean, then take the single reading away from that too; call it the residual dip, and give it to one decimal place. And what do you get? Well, -12.2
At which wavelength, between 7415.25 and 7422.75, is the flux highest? 7422.0 Ang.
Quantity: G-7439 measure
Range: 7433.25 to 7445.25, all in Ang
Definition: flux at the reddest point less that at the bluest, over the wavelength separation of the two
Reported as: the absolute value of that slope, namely 0.045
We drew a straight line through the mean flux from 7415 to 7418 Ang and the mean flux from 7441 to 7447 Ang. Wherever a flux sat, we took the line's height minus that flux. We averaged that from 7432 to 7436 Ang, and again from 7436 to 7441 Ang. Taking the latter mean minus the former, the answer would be 0.02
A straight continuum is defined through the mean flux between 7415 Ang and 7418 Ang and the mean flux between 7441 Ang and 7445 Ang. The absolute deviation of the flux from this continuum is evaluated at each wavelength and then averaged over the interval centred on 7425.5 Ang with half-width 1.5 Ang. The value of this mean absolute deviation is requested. 0.046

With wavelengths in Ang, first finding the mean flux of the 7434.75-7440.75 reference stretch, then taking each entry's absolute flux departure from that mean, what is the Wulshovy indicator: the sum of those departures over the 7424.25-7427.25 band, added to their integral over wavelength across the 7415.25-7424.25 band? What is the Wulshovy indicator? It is 0.8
